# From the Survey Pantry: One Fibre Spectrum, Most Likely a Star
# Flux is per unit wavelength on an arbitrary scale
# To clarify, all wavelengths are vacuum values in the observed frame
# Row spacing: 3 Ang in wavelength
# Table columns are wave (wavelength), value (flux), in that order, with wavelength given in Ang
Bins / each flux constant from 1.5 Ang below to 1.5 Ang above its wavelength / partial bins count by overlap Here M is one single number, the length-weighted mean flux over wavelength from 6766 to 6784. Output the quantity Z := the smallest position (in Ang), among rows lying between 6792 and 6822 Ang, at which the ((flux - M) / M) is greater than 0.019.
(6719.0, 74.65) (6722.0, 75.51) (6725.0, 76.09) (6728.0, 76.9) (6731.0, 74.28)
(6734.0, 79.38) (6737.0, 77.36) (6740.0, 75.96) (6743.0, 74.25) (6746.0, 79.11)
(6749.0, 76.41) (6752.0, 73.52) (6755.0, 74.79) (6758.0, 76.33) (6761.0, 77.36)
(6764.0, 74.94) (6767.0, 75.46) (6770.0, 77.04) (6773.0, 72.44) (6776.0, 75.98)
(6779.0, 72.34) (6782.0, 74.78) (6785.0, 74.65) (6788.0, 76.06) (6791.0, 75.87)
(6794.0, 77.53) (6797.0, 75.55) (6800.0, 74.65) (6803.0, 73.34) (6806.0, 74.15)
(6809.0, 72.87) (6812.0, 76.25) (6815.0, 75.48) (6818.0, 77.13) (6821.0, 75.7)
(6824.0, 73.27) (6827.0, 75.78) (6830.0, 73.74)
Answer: 6794.0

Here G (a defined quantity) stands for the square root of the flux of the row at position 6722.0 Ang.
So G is 8.69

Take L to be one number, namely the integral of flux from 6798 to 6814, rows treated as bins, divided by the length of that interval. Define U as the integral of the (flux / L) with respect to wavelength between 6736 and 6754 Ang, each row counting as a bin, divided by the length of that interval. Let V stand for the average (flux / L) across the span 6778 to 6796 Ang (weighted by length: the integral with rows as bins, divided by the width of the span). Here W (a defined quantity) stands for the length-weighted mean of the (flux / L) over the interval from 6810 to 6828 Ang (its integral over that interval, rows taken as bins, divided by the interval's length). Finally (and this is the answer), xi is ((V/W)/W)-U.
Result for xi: -0.042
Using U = 1.02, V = 1.01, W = 1.02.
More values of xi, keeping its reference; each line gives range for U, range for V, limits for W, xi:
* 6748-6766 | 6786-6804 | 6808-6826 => -0.023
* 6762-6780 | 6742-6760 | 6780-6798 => -0.022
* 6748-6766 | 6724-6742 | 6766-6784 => 0.006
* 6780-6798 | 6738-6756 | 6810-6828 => -0.031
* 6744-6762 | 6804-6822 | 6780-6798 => -0.048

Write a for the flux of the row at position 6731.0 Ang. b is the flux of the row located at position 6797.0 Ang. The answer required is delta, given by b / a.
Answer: 1.02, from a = 74.28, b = 75.55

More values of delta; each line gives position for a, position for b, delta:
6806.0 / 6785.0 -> 1.01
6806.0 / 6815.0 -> 1.02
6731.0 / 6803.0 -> 0.99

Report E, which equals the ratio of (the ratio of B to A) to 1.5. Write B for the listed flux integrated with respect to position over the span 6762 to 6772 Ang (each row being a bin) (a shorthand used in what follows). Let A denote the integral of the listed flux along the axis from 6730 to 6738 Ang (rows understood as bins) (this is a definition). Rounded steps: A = 617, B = 757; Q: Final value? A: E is 0.82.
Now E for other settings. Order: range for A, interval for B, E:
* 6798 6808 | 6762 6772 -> 0.68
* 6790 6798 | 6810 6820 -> 0.83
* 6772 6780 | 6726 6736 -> 0.87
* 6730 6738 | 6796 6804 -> 0.64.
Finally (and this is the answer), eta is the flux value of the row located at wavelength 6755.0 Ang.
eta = 74.79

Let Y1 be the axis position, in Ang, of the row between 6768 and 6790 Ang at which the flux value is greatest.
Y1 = 6770.0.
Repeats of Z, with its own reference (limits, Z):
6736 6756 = 6737.0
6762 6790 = 6770.0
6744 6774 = 6746.0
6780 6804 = 6794.0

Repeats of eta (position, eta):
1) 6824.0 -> 73.27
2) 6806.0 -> 74.15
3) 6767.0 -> 75.46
